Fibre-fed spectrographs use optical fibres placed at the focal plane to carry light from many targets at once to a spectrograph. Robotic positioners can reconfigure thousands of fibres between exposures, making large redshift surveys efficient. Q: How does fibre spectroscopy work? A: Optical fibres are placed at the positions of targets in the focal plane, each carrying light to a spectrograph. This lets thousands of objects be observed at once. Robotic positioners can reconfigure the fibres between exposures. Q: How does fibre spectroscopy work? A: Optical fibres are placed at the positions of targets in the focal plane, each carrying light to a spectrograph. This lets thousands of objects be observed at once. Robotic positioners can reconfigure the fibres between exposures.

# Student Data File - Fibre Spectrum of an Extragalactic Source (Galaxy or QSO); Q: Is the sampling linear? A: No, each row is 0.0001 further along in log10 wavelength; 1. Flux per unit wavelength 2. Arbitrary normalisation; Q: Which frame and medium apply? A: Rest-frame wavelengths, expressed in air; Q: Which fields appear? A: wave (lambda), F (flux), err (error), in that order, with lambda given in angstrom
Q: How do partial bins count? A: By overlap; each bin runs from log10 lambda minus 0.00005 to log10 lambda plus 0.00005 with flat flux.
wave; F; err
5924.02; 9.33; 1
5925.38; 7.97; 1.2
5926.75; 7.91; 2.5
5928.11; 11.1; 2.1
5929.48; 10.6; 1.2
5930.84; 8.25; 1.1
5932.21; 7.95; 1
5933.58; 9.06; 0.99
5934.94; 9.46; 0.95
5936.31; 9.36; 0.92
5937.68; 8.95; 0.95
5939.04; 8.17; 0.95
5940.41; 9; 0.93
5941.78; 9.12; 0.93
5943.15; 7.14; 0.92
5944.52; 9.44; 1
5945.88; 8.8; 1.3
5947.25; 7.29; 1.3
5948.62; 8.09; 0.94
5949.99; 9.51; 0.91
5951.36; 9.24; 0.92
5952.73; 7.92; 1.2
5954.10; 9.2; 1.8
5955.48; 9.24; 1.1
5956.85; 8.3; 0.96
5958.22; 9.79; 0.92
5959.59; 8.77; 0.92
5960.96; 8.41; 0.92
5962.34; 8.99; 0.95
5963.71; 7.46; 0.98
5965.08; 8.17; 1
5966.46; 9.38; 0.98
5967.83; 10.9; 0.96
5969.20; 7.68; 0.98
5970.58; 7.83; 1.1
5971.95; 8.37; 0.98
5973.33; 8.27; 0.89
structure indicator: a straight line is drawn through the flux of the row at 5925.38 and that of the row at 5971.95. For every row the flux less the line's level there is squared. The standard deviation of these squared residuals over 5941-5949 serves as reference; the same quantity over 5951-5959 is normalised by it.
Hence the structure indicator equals 1.5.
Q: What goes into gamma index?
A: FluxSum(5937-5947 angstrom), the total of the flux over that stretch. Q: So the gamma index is 60.6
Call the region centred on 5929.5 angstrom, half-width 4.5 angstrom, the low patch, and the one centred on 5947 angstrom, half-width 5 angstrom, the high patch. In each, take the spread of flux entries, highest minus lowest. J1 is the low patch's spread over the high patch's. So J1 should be 1.3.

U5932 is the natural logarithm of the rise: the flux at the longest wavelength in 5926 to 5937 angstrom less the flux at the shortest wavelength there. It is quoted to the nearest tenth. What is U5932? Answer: 0.4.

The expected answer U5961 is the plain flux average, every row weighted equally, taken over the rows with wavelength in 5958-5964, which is 8.68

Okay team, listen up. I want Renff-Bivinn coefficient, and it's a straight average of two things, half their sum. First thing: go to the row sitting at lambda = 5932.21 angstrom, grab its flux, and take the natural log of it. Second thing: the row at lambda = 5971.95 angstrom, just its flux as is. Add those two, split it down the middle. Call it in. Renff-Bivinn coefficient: 5.2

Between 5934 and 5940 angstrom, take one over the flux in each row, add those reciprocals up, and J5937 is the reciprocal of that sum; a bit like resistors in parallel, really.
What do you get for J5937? 2.24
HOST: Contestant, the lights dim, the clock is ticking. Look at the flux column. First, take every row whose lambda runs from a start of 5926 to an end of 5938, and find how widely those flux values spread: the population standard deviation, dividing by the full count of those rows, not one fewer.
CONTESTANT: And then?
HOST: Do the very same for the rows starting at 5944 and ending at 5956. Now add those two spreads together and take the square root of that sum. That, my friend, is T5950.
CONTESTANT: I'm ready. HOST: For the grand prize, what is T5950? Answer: 1.34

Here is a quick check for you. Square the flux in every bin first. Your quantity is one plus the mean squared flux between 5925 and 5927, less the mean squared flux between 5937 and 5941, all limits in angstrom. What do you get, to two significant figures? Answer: -12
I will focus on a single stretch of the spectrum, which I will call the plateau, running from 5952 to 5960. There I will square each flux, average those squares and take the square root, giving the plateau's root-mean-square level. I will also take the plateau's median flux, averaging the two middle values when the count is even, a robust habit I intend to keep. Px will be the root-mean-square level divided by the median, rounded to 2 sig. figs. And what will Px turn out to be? 0.99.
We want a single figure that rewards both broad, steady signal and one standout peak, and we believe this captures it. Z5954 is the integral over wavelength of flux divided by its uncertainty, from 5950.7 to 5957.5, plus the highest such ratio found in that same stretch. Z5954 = 63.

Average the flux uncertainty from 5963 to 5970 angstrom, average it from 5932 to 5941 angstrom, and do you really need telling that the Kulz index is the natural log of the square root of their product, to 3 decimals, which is -0.033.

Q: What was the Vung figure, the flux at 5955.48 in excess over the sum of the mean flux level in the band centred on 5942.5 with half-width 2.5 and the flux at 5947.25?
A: -6.7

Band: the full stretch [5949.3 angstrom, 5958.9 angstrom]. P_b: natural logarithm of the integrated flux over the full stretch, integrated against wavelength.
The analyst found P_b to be 4.462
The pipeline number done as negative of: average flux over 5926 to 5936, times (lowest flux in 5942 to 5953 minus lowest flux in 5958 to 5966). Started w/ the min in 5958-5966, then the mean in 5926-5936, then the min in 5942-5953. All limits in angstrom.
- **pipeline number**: 2.9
